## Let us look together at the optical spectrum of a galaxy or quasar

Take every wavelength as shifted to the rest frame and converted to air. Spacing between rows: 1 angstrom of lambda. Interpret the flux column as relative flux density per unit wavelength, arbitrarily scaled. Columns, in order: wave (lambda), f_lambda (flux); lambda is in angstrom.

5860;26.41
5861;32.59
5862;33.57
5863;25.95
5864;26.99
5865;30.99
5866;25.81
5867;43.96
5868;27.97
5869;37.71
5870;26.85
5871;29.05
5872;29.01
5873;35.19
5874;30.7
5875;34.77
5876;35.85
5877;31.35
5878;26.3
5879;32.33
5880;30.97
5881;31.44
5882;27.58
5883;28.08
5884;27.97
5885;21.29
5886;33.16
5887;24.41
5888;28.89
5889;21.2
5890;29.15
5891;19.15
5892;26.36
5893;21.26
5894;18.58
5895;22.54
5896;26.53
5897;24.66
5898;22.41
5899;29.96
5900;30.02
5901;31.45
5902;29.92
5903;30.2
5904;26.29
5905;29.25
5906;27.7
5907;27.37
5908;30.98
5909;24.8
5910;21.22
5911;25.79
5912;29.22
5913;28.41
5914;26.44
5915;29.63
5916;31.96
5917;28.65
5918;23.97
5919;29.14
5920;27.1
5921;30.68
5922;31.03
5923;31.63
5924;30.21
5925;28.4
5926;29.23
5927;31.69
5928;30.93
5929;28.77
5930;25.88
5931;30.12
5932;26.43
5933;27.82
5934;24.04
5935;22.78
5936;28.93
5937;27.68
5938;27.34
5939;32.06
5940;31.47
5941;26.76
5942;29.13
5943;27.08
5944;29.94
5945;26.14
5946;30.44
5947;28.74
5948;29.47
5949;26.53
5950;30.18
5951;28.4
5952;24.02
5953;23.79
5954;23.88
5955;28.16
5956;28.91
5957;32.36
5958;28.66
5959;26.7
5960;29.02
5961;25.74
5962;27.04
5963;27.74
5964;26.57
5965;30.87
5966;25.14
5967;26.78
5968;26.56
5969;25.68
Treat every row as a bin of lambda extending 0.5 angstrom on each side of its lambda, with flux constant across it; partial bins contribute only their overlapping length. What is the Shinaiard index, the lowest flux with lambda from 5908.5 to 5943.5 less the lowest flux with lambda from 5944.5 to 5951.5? -5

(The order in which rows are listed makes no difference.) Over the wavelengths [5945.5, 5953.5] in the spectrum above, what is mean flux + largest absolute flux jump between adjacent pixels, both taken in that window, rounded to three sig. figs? 32.1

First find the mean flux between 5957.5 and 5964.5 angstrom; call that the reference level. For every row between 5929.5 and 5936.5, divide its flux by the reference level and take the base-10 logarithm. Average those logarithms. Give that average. -0.014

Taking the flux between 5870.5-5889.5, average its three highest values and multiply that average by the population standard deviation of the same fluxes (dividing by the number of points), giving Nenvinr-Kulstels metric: 143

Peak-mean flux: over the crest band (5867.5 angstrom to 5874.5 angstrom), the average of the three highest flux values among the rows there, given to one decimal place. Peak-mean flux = 34.5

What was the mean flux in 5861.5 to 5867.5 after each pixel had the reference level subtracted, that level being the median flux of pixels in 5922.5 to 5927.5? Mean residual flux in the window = 1.0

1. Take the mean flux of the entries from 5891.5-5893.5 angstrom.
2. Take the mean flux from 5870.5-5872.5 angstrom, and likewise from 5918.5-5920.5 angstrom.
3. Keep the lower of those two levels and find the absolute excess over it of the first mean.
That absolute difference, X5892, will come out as 4.3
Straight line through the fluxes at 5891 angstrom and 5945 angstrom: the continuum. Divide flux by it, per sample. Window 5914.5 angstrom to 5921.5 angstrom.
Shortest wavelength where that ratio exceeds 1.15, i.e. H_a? 5915 angstrom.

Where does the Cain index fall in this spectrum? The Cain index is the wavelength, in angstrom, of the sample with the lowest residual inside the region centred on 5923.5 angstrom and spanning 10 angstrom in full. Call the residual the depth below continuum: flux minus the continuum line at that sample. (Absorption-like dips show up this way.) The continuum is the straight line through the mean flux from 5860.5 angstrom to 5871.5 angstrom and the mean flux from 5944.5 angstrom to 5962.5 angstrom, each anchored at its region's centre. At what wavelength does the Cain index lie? 5920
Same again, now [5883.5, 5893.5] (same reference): 5891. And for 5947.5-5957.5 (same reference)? 5953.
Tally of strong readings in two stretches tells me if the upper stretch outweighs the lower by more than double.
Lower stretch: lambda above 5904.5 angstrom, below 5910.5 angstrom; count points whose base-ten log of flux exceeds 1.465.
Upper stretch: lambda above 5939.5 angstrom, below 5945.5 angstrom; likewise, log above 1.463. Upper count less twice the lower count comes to -1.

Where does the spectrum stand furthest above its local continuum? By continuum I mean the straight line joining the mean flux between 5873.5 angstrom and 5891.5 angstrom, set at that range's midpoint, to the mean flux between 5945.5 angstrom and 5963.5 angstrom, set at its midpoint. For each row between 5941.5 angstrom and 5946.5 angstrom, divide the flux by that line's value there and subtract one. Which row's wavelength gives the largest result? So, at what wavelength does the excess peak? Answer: 5946 angstrom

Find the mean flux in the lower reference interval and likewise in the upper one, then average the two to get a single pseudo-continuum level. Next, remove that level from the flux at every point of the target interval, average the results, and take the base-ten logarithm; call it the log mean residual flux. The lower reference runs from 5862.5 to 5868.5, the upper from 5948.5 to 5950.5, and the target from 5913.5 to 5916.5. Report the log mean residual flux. -1.6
